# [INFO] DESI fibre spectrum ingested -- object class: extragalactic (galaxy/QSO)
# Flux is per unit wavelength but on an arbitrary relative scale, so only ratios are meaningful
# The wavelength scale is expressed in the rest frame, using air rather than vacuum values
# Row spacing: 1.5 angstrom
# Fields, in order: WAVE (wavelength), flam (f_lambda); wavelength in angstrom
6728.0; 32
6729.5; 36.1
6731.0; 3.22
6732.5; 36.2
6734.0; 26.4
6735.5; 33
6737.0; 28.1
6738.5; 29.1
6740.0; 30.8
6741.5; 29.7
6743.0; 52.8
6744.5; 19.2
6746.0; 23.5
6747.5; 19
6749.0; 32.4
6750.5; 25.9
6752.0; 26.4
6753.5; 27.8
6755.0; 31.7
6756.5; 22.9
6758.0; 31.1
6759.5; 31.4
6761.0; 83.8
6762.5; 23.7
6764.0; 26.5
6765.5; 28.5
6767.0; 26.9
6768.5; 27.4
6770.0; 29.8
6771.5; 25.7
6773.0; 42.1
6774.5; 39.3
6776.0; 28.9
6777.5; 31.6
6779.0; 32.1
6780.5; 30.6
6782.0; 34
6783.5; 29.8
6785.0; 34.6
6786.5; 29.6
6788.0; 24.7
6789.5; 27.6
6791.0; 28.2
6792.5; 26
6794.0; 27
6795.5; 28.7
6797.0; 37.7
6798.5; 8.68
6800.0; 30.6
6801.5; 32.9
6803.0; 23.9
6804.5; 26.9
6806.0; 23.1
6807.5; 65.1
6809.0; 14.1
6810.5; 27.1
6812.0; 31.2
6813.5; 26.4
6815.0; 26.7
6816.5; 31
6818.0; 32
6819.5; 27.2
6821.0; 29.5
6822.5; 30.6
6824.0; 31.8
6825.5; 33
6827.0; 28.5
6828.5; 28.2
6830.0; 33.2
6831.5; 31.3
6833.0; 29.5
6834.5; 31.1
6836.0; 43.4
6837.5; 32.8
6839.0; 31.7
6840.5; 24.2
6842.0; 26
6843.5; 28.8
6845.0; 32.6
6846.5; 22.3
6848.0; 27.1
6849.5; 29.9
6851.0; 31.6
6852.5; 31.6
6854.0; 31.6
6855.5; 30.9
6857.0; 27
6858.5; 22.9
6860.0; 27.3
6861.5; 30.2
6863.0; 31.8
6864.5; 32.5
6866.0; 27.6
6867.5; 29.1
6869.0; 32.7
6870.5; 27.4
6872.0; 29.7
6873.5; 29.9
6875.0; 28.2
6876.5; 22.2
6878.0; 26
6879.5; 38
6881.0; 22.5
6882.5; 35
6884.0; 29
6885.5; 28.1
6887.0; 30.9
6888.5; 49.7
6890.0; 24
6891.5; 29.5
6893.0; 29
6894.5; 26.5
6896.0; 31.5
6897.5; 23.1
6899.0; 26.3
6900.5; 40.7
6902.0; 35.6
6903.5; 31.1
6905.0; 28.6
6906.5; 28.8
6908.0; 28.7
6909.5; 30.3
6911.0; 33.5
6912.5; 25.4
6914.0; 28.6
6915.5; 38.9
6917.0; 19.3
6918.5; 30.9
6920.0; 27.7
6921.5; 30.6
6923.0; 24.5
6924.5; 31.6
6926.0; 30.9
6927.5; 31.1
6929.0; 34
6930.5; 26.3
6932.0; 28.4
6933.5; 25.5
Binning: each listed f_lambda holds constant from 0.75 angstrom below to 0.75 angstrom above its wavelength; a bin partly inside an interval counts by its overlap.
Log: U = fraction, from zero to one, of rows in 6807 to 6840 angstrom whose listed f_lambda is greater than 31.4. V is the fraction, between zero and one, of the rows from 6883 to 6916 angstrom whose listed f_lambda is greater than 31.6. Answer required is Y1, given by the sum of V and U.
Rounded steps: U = 0.36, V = 0.227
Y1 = 0.591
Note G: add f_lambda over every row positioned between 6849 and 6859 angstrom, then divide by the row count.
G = 29.4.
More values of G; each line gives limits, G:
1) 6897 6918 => 29.9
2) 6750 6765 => 33.1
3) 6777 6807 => 28.4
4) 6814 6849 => 30.1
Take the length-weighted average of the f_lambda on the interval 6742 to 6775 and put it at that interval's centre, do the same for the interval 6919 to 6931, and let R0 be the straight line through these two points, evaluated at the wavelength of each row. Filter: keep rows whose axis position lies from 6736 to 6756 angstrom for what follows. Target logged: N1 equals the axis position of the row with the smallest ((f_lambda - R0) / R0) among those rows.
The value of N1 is 6747.5 angstrom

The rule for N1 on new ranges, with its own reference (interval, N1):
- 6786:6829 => 6798.5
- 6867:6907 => 6876.5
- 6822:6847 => 6846.5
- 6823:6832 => 6828.5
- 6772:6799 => 6798.5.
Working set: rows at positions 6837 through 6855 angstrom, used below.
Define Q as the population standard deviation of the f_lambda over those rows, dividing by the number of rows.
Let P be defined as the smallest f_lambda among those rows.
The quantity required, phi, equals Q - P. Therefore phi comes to -18.9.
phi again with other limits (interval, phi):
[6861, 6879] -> -19.4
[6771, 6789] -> -19.9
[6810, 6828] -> -24.2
